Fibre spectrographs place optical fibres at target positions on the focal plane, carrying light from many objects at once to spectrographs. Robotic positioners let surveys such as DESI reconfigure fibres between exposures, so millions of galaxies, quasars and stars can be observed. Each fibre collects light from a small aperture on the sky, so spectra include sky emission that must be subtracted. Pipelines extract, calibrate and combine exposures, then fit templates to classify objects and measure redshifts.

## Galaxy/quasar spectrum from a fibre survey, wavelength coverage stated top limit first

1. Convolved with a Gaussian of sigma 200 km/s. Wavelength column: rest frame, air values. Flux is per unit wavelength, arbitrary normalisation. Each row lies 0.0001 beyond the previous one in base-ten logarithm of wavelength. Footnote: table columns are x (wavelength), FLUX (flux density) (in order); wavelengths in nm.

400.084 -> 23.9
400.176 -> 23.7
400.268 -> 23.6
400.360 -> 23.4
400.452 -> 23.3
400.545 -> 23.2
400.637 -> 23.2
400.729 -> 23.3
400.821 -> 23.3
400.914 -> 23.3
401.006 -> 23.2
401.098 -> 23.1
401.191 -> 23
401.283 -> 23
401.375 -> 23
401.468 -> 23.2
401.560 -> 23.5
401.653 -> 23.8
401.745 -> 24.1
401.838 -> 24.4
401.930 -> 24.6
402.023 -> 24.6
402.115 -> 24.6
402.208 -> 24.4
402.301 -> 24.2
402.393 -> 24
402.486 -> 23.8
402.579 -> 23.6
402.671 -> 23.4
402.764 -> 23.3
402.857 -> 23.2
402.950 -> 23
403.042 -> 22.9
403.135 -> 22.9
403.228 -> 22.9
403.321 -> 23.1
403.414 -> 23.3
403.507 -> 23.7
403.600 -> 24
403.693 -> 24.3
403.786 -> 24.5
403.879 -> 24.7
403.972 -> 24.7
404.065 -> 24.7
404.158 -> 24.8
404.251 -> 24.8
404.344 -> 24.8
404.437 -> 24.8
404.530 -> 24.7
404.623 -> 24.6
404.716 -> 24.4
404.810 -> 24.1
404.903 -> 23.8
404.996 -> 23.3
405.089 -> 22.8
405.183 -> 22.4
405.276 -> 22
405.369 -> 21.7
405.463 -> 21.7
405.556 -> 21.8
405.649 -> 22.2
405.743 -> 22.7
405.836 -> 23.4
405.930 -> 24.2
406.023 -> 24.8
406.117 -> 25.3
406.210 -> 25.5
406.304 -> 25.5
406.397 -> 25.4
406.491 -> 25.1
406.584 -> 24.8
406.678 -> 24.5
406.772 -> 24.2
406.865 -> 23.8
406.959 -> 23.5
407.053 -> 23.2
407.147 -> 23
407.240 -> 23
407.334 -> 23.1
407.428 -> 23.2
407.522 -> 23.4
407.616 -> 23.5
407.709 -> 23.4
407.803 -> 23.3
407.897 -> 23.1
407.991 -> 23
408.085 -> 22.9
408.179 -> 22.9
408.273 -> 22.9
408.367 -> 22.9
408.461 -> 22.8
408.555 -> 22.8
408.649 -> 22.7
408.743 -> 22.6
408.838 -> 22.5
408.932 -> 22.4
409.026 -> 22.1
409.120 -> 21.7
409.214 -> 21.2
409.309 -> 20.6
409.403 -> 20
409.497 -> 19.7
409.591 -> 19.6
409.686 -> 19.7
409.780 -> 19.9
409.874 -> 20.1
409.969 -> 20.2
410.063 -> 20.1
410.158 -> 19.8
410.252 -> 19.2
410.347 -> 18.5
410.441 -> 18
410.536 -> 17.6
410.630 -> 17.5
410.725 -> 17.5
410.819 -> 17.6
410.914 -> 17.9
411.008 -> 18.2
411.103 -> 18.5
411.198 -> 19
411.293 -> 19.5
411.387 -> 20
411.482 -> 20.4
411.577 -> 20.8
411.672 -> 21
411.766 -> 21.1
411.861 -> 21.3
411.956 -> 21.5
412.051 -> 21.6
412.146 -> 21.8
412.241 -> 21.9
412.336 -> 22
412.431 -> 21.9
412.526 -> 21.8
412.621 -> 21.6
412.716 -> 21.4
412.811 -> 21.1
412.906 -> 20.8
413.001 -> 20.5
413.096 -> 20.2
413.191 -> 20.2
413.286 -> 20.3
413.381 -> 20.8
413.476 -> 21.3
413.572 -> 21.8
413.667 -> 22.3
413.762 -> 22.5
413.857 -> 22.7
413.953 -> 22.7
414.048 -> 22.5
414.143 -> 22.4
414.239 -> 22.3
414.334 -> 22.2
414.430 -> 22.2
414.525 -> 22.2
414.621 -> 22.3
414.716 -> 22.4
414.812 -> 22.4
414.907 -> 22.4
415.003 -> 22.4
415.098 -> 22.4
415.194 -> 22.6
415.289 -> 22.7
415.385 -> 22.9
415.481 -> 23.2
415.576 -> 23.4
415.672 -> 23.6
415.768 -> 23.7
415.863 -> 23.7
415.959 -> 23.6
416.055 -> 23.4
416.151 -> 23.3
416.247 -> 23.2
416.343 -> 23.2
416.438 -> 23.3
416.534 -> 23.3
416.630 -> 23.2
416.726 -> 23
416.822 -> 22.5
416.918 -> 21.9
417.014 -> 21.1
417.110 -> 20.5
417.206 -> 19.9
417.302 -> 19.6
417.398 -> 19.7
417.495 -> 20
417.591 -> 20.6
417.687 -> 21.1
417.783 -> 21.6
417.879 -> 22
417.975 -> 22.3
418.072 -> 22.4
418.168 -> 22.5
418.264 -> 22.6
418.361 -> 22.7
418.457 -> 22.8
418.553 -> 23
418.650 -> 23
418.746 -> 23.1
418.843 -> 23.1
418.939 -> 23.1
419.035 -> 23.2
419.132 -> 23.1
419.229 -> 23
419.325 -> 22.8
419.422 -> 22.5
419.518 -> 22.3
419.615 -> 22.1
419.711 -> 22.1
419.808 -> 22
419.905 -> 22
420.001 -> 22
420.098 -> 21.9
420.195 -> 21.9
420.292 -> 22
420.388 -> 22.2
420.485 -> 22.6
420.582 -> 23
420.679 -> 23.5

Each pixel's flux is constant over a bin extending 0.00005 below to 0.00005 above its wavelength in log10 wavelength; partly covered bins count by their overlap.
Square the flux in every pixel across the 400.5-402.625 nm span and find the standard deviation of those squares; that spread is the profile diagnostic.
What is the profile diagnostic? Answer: 27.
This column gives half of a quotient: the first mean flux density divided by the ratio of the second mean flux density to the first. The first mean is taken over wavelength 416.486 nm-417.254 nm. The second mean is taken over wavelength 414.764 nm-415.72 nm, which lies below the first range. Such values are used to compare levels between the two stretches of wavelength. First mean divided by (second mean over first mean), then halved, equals 10.5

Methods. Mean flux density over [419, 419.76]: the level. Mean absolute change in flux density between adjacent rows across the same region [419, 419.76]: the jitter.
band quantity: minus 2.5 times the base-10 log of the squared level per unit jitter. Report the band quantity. -8.8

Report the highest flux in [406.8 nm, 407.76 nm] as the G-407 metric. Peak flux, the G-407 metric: 23.8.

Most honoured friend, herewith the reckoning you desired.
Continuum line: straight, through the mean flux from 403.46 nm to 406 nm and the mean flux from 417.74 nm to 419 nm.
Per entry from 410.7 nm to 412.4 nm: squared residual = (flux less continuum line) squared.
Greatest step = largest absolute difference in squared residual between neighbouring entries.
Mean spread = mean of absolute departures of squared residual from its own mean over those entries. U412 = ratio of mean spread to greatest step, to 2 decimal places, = 2.14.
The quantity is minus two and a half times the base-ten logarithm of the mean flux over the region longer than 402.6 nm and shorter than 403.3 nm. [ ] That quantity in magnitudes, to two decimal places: -3.41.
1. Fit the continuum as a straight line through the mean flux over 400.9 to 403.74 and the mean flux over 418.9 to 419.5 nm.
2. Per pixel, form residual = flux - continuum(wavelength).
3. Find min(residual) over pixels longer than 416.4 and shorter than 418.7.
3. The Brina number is -3.4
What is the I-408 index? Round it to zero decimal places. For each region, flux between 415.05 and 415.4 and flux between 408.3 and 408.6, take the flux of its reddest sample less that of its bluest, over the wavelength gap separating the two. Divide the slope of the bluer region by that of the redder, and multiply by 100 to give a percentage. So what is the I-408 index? -31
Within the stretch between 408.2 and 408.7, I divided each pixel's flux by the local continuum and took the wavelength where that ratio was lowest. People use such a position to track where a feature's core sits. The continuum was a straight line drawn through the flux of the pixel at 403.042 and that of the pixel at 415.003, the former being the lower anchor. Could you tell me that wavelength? 408.649 nm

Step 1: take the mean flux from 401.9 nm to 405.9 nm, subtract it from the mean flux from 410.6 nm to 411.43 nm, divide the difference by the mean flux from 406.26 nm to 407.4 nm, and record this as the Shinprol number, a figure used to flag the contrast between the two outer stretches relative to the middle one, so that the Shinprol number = -0.22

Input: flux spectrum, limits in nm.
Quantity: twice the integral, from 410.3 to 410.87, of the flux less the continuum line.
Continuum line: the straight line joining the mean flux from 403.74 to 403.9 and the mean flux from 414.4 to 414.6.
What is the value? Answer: -6.0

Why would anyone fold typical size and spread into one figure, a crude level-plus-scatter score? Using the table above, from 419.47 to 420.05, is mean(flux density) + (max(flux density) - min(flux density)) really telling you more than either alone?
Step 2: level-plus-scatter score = 22.4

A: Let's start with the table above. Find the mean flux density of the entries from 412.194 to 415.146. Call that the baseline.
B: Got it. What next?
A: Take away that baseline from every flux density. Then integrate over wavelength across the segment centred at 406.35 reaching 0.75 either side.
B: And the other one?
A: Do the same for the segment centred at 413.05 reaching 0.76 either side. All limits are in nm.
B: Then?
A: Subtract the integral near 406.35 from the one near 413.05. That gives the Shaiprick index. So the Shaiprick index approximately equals -4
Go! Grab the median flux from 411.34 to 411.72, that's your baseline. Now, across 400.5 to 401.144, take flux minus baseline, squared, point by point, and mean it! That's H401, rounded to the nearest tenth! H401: 6.9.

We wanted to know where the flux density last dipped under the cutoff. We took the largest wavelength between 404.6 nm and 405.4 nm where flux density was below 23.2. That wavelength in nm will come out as 405.369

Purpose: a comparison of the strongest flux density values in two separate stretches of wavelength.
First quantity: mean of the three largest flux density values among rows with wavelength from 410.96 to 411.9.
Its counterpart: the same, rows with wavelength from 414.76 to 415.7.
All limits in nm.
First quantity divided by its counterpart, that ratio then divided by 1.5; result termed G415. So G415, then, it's 0.60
